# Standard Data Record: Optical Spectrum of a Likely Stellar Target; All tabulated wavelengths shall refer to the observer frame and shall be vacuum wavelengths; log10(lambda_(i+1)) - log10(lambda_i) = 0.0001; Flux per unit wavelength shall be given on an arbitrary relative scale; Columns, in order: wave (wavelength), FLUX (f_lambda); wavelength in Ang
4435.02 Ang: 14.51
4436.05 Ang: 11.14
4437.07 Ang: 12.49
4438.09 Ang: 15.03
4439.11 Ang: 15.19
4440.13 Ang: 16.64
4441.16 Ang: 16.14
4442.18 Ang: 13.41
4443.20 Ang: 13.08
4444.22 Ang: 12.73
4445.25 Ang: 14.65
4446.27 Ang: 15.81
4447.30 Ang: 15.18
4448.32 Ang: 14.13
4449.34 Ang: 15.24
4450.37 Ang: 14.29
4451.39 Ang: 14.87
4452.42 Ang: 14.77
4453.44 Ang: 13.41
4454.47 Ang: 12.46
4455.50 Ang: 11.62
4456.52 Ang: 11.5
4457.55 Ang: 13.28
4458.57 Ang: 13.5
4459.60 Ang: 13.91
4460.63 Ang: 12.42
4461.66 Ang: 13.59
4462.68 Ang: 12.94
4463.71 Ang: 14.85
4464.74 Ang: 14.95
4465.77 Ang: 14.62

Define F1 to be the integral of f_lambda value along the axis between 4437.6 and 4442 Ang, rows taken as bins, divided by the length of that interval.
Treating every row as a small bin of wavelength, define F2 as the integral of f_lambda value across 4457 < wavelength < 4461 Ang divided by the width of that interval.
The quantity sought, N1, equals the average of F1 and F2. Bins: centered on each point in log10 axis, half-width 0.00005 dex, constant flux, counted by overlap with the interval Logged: 14.4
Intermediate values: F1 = 15.6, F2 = 13.3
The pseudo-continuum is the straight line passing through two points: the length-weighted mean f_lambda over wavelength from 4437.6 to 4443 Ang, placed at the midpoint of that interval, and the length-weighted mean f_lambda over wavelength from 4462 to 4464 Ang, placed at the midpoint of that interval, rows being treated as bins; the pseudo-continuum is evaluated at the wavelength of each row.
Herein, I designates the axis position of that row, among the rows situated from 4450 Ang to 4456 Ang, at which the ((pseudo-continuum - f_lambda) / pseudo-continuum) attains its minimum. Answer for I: 4451.39 Ang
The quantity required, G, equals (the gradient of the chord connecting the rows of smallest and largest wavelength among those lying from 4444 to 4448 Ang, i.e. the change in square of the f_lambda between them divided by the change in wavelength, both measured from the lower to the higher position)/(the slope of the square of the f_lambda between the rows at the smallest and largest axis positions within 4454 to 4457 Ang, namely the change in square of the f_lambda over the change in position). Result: -2.0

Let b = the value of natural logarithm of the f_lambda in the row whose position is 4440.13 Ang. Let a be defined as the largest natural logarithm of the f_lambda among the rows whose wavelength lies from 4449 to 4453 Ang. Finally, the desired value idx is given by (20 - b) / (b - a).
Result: 196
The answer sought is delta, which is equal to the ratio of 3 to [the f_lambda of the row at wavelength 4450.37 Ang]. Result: 0.210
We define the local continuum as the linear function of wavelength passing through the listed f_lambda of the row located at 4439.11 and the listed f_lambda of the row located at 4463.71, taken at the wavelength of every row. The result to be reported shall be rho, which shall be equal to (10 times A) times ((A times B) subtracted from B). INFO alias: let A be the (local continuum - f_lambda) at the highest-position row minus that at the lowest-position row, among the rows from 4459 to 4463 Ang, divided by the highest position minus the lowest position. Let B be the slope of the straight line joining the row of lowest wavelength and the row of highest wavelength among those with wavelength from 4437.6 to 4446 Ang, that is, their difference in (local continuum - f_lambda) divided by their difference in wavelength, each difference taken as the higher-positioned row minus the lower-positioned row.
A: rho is 0.1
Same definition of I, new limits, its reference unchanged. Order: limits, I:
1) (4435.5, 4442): 4440.13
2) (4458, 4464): 4463.71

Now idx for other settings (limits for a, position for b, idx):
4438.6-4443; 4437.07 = -61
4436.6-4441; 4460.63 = -60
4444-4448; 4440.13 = 336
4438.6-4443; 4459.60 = -97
